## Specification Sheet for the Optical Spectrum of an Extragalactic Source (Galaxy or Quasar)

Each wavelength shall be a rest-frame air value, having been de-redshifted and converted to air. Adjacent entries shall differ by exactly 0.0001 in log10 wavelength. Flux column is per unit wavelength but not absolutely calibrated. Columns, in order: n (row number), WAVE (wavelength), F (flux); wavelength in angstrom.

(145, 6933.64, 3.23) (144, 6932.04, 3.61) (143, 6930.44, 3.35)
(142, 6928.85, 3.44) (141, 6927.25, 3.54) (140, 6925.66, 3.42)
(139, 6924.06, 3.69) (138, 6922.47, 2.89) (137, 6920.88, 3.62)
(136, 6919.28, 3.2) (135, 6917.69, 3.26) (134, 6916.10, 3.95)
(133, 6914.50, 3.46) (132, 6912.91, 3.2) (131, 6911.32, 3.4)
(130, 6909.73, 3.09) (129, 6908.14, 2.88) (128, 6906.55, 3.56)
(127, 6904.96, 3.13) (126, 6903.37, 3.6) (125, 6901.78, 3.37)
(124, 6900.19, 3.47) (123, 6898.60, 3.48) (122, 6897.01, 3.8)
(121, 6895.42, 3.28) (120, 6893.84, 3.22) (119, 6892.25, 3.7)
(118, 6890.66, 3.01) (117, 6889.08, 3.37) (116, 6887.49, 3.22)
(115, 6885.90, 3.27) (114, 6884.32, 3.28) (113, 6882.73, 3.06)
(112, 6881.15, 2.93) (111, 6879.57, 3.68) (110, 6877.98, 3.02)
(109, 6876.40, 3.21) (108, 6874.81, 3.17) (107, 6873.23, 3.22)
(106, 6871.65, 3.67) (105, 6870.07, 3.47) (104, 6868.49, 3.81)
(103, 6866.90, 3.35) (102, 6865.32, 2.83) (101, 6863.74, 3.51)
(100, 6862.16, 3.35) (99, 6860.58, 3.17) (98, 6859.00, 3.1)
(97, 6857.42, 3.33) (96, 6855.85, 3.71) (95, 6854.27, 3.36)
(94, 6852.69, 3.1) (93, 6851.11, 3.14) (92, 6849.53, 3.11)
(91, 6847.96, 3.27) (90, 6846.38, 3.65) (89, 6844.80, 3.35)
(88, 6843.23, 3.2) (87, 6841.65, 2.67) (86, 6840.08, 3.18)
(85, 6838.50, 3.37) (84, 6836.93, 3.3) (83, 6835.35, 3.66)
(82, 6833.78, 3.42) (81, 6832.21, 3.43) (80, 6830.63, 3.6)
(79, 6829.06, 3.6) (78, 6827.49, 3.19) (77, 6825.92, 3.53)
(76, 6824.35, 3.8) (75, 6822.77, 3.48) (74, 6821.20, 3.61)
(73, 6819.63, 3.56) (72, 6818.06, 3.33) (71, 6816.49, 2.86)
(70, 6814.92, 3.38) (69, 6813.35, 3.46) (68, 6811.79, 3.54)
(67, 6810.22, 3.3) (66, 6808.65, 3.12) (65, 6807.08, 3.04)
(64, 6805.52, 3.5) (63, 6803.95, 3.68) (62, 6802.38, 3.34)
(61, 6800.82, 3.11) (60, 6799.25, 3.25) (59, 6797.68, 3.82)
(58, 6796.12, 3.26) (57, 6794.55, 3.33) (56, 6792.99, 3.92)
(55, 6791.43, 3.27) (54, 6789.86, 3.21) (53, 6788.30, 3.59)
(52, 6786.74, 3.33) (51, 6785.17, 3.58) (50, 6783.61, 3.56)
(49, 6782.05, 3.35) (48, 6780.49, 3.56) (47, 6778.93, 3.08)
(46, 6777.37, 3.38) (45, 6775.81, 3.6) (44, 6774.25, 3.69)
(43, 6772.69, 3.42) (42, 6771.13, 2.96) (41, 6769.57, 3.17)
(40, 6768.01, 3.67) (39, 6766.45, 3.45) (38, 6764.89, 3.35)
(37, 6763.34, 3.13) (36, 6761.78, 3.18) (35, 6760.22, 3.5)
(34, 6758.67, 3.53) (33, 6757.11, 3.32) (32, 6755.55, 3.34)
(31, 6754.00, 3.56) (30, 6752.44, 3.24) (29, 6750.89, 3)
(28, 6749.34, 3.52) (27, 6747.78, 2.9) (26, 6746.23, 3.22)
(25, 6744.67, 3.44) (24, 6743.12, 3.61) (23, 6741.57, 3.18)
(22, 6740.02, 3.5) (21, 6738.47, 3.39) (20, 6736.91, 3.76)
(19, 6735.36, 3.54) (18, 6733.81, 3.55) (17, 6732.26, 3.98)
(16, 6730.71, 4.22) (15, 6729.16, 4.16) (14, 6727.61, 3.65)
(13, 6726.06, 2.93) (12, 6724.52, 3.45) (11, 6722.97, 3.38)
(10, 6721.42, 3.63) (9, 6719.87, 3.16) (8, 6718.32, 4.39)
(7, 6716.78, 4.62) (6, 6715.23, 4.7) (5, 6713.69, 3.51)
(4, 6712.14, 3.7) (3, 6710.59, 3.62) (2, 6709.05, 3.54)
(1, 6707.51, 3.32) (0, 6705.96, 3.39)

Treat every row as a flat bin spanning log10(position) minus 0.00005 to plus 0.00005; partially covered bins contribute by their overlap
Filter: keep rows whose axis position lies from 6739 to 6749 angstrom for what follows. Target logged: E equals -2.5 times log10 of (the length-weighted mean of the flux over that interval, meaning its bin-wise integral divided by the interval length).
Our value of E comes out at -1.30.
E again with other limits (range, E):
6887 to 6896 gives -1.30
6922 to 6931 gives -1.33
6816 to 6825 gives -1.34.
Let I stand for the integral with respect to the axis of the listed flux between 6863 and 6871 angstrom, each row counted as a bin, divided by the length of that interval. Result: 3.40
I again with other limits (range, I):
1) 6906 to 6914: 3.23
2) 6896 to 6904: 3.53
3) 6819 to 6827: 3.58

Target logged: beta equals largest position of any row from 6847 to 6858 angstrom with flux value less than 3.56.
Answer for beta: 6857.42 angstrom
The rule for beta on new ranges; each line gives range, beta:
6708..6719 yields 6713.69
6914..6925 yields 6922.47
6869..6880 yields 6877.98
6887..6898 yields 6895.42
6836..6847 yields 6844.80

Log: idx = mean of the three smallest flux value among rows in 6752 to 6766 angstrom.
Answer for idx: 3.18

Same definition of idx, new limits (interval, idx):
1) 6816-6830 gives 3.13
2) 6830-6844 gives 3.02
